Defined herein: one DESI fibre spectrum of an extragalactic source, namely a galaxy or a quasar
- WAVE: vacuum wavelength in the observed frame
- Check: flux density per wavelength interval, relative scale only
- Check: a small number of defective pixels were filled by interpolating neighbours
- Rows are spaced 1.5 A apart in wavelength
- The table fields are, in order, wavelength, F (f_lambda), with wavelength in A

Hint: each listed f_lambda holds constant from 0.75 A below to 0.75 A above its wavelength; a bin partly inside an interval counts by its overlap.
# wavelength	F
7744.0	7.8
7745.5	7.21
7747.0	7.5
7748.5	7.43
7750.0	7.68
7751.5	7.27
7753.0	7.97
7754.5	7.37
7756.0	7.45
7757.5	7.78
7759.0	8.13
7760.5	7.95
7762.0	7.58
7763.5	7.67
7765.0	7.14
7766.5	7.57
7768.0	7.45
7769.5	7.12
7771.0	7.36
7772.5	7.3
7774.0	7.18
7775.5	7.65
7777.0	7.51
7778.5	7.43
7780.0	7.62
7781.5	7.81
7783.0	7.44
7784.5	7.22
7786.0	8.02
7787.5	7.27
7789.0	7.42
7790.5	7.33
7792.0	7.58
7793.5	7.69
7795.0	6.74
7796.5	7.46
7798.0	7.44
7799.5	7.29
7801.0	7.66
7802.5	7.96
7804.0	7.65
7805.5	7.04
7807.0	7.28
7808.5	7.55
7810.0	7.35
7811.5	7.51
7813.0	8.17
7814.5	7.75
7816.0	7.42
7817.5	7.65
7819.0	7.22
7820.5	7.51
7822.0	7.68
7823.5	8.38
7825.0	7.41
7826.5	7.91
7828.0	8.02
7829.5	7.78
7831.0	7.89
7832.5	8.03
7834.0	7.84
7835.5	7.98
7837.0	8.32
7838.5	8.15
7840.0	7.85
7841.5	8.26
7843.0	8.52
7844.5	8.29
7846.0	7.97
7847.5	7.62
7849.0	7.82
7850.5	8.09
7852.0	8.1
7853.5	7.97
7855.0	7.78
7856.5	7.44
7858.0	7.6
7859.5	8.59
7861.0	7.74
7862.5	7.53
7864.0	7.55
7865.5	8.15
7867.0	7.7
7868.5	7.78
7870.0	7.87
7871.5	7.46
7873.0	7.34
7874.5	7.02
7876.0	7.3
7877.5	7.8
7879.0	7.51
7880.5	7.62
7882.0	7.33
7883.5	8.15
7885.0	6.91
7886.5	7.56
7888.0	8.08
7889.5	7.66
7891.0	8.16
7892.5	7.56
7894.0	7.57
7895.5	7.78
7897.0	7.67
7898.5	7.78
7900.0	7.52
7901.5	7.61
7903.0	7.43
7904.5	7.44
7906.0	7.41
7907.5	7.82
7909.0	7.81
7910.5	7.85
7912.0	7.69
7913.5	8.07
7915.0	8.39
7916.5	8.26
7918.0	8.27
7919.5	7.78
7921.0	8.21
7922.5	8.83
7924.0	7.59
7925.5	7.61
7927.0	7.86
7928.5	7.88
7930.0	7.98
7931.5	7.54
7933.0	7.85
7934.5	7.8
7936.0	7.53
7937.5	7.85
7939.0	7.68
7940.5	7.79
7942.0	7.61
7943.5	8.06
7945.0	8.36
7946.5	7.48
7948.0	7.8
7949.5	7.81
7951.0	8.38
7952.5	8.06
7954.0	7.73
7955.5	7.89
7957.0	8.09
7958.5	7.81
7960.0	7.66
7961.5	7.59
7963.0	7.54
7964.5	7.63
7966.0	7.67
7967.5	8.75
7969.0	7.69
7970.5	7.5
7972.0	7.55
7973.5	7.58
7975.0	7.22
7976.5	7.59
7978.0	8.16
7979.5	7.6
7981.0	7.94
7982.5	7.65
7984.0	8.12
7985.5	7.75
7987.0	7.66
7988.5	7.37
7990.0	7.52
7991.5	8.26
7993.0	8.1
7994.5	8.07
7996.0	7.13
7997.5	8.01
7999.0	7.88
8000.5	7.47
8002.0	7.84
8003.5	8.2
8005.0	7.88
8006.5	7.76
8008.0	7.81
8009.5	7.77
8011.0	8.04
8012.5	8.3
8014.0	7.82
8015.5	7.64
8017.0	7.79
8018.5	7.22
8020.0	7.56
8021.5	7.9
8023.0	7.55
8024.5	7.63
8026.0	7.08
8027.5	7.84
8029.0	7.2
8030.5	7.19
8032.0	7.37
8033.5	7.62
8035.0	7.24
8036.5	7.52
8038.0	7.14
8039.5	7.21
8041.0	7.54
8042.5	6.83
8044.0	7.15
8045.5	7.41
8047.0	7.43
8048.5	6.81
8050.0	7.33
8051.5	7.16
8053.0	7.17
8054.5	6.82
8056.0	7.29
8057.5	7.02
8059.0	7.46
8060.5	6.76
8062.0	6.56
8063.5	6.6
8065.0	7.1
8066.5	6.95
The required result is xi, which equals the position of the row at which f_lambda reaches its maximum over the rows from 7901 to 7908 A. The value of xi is 7907.5 A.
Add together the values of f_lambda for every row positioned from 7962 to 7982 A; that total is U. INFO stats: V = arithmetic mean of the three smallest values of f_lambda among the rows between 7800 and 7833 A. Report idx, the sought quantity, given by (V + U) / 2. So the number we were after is 54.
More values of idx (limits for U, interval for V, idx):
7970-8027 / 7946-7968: 151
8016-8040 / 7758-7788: 63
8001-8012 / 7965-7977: 31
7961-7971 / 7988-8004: 31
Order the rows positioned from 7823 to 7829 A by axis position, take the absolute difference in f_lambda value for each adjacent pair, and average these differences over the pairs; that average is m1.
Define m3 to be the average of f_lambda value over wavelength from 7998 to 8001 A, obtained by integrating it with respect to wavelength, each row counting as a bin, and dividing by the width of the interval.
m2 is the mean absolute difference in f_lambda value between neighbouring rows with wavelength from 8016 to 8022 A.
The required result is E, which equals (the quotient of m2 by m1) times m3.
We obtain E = 6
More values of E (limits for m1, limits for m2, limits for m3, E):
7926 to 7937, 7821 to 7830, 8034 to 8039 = 19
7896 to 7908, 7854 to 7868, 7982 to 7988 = 23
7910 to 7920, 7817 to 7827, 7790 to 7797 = 15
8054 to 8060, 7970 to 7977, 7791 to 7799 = 4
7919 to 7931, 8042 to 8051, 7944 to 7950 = 7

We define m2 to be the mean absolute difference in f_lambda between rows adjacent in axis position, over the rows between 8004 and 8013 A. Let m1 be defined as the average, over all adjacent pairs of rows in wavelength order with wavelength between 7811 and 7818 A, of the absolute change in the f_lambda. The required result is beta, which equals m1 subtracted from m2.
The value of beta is -0.3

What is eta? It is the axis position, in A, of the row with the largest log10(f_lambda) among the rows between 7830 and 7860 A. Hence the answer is 7859.5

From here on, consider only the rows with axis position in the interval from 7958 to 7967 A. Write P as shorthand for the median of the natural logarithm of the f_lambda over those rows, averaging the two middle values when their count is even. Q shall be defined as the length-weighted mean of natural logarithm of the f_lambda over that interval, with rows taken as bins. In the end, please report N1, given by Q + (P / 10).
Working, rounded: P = 2.03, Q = 2.04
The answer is 2.24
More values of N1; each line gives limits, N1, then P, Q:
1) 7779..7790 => 2.22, 2.01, 2.02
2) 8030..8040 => 2.19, 1.98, 1.99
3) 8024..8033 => 2.20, 1.99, 2.00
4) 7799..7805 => 2.23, 2.04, 2.03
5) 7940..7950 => 2.26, 2.05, 2.06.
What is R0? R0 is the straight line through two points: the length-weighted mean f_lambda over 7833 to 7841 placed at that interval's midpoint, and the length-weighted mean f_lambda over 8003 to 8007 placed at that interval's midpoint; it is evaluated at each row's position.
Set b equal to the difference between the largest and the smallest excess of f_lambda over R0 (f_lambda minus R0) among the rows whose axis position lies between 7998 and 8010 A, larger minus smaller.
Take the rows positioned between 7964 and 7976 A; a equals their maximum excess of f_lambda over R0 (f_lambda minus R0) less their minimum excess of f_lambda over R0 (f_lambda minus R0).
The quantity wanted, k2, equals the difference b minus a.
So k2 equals -0.79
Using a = 1.53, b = 0.73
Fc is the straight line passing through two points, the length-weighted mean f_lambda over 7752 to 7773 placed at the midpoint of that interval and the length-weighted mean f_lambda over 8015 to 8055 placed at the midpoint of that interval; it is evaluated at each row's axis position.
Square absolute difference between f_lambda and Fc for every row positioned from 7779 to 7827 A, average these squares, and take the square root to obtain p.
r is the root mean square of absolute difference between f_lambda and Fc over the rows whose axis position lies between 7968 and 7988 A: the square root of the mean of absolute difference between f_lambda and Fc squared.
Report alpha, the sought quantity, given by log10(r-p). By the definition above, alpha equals -1.19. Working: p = 0.32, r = 0.39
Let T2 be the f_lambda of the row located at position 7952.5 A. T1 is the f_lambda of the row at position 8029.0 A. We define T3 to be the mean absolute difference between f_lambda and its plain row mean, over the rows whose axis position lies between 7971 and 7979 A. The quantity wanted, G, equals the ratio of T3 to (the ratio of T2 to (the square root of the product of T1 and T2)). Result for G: 0.20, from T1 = 7.2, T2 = 8.06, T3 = 0.22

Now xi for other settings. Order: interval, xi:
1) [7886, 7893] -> 7891.0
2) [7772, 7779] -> 7775.5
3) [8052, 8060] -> 8059.0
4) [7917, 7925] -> 7922.5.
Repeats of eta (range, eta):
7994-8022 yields 8012.5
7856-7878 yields 7859.5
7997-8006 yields 8003.5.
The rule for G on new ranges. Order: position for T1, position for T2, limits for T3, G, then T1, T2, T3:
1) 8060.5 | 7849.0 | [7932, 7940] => 0.10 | 6.76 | 7.82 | 0.11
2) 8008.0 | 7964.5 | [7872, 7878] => 0.22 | 7.81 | 7.63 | 0.22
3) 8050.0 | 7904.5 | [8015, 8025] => 0.14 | 7.33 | 7.44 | 0.15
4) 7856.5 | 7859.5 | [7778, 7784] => 0.13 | 7.44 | 8.59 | 0.14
